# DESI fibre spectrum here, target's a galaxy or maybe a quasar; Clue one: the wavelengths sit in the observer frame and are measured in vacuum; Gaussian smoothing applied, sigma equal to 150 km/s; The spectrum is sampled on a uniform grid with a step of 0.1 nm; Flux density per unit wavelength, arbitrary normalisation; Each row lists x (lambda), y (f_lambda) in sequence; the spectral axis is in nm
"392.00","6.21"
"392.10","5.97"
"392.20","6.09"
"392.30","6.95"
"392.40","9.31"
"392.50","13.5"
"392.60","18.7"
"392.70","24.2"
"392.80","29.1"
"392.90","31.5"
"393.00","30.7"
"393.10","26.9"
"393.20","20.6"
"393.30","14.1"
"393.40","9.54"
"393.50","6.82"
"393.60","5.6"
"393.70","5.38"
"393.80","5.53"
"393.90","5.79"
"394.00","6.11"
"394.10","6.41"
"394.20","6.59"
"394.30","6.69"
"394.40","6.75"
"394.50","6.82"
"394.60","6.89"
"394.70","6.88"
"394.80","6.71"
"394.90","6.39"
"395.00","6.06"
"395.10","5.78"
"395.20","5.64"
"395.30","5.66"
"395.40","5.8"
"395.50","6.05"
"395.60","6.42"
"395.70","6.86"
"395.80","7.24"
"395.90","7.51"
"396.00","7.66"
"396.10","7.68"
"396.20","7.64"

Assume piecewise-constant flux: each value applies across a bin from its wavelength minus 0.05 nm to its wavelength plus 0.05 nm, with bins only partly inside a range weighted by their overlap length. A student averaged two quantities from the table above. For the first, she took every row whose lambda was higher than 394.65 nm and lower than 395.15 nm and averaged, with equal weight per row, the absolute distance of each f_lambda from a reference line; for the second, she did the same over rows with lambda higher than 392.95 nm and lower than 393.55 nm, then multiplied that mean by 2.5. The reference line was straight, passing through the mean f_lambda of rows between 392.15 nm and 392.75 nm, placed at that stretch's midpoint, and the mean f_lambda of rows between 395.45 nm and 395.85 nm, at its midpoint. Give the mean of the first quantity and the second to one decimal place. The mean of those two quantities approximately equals 11.6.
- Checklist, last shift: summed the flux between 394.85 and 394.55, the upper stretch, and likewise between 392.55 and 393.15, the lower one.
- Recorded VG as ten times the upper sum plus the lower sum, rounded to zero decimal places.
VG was 366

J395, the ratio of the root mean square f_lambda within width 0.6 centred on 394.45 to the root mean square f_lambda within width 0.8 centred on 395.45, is 1.1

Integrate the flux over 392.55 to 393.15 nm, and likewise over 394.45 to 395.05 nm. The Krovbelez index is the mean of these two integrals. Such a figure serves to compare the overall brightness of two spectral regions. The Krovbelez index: 10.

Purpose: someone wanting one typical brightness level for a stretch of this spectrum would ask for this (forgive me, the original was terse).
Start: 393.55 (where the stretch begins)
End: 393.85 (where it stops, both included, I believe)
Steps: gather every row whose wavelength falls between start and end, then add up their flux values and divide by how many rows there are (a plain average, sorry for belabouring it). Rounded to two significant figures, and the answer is 5.5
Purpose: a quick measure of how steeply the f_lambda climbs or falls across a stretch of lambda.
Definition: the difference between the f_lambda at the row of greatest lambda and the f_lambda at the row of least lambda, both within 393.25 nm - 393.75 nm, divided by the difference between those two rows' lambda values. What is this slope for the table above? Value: -22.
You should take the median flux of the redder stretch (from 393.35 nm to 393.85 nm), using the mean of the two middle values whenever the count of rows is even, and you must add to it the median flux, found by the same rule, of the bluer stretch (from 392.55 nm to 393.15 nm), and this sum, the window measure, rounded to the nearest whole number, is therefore 34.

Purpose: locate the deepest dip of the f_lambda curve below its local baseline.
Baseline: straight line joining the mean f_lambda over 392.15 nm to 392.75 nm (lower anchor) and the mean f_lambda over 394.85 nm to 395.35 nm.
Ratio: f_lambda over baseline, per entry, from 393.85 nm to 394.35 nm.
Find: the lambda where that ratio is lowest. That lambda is 393.90 nm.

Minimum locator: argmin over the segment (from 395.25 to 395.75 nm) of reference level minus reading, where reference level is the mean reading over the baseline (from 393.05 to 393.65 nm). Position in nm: 395.70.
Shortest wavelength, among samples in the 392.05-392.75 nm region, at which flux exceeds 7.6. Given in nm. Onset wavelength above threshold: 392.40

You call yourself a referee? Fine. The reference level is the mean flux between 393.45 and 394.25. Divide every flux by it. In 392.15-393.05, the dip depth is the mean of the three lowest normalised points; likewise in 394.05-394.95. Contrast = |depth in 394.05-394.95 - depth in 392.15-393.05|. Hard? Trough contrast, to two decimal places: 0.16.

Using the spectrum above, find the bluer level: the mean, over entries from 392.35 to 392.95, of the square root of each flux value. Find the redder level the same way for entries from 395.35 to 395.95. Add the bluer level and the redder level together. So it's 7.1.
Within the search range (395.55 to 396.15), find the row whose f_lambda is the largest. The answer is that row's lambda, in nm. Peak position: 396.10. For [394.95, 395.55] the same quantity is 395.00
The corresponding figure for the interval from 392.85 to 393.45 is 392.90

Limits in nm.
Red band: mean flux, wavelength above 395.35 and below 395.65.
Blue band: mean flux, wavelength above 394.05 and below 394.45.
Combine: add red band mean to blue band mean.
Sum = 13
